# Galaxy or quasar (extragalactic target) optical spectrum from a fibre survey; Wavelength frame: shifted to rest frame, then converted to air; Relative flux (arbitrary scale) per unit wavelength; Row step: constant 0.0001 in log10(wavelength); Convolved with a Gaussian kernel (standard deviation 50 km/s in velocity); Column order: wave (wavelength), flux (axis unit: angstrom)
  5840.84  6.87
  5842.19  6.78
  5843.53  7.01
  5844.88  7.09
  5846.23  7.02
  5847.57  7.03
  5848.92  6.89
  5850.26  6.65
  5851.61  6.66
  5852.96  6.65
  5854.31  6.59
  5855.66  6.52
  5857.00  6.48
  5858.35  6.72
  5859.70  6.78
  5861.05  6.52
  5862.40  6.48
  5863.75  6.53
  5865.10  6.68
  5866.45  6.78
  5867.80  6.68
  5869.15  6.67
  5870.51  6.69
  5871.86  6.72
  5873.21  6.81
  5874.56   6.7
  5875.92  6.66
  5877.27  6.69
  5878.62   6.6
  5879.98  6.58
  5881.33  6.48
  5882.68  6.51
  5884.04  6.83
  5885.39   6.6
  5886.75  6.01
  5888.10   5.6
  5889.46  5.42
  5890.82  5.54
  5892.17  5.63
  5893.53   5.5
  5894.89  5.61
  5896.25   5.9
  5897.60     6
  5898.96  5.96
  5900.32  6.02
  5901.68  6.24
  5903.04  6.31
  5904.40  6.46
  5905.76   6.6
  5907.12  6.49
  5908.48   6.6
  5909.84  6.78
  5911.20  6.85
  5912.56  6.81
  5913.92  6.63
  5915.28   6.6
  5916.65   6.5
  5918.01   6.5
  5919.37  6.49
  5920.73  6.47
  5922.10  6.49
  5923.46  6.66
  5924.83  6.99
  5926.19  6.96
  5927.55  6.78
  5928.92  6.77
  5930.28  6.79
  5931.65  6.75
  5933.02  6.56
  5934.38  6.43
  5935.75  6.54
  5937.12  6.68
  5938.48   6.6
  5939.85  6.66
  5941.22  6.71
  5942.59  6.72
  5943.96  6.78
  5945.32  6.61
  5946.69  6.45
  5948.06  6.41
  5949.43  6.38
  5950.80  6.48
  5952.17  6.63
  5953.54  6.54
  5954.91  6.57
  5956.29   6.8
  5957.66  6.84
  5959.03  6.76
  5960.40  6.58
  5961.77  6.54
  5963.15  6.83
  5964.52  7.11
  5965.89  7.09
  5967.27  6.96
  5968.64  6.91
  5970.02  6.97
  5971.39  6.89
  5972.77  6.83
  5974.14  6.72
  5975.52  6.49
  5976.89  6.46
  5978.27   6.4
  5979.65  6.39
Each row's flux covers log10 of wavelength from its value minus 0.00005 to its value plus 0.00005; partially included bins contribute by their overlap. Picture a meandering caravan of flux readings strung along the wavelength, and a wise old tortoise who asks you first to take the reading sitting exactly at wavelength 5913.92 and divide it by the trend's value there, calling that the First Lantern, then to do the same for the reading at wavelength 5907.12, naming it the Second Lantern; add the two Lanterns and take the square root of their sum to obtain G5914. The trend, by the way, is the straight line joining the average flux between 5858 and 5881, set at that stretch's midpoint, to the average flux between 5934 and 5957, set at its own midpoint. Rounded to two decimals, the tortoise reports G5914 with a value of 1.41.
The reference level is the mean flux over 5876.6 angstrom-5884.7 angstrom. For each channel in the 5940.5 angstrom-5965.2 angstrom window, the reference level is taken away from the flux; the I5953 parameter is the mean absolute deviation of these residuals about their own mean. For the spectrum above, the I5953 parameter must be 0.15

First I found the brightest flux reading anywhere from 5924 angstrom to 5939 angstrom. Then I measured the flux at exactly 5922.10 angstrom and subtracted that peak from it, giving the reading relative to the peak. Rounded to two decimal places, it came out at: -0.50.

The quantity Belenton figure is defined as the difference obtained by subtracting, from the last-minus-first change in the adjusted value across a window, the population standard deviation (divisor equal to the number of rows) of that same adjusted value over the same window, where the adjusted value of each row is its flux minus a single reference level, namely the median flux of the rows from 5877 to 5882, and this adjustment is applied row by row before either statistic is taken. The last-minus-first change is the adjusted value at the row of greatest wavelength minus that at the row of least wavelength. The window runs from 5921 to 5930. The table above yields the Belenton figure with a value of 0.1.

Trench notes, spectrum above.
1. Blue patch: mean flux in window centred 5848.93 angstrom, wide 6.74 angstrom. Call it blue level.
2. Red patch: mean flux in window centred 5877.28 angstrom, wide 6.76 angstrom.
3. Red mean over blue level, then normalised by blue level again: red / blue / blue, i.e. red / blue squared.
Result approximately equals 0.14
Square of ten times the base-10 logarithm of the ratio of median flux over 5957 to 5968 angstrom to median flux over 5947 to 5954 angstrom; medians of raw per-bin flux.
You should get 0.054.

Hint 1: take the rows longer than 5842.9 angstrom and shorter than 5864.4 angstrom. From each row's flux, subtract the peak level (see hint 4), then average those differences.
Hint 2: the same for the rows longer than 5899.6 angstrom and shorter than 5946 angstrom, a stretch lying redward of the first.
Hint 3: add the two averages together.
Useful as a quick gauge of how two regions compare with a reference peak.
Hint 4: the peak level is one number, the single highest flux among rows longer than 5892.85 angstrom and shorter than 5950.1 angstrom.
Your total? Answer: -0.64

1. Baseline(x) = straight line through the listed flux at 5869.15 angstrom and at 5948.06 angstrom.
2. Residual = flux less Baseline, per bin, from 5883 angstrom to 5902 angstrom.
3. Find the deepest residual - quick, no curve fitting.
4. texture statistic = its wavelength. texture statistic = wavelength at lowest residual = 5889.46 angstrom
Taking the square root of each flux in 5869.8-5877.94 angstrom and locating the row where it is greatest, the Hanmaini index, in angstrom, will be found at 5873.21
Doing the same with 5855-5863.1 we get 5859.70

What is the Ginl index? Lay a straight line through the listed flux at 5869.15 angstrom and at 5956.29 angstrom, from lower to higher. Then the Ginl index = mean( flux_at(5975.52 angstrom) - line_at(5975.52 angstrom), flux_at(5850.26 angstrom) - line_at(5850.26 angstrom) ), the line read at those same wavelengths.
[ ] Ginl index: -0.17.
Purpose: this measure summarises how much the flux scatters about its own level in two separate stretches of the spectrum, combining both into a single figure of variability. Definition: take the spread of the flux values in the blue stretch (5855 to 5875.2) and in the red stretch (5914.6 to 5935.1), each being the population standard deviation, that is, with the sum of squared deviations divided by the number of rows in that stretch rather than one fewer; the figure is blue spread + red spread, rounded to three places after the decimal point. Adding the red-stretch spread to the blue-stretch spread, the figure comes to 0.285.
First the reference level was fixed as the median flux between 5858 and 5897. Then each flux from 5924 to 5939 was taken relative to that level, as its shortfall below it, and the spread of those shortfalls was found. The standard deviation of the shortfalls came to 0.17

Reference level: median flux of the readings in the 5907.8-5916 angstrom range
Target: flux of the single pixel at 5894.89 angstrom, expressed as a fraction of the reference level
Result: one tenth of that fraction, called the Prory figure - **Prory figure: 0.084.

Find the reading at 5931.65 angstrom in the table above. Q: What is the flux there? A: 6.75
